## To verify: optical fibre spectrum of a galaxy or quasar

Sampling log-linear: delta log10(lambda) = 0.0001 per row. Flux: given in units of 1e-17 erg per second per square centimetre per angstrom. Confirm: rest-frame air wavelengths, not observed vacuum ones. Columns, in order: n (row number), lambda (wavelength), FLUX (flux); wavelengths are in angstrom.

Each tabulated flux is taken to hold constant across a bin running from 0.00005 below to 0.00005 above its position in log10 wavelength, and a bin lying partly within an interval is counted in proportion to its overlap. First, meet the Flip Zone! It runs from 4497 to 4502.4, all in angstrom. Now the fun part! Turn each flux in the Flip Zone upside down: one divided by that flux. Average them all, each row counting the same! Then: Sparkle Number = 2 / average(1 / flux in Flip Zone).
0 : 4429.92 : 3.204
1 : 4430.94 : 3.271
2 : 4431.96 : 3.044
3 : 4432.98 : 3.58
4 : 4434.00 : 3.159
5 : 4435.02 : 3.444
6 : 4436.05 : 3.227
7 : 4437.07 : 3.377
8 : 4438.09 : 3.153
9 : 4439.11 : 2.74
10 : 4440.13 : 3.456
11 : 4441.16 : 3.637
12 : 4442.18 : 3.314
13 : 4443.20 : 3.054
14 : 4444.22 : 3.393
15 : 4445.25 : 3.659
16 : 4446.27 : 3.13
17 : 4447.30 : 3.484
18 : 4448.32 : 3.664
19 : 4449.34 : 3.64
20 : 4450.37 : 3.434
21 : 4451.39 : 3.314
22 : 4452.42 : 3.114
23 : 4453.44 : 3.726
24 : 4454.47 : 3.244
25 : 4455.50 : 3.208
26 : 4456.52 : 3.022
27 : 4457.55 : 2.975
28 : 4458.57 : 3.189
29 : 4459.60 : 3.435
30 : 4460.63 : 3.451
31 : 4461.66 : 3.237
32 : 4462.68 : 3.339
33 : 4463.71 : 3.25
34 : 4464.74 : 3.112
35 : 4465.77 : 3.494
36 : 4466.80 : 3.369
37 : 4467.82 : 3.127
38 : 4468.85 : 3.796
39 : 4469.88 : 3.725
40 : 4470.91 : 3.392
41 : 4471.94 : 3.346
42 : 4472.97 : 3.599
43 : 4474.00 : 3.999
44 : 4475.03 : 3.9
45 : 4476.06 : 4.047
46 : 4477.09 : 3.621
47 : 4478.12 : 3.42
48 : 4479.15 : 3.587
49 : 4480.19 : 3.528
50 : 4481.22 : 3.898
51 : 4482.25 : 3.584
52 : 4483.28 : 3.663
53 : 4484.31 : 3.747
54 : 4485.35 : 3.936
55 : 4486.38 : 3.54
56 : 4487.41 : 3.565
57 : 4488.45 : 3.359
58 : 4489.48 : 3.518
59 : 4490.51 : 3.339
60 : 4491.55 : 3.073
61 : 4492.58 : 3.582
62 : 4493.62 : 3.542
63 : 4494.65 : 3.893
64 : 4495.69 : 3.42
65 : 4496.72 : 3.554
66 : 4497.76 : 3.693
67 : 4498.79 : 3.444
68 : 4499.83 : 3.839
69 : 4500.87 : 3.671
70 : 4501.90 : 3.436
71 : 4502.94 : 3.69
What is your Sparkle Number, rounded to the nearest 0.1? 7.2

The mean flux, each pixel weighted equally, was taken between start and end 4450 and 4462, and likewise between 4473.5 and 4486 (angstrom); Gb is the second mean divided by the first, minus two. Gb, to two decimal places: -0.86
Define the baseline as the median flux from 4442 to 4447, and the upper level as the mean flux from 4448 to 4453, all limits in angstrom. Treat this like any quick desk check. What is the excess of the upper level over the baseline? 0.12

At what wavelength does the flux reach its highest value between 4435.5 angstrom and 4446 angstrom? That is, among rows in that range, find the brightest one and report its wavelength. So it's 4445.25 angstrom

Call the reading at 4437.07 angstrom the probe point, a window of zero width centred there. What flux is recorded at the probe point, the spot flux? 3.377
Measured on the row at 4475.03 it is 3.9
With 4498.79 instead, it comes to 3.444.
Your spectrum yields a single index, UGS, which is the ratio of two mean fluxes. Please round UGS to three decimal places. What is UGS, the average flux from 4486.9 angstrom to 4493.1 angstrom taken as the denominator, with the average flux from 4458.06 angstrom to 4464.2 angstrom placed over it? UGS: 0.974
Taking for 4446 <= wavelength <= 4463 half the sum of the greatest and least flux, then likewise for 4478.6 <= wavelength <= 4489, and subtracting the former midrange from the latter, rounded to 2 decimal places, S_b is 0.30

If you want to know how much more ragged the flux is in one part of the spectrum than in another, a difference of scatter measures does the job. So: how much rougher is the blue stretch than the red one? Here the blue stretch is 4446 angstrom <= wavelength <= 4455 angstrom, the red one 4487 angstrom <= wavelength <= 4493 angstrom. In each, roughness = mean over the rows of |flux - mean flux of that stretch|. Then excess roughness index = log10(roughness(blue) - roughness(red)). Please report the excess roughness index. -1.4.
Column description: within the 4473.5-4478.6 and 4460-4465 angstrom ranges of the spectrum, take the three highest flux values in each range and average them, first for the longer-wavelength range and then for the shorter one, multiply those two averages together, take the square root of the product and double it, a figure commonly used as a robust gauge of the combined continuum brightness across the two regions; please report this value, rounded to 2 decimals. 7.30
